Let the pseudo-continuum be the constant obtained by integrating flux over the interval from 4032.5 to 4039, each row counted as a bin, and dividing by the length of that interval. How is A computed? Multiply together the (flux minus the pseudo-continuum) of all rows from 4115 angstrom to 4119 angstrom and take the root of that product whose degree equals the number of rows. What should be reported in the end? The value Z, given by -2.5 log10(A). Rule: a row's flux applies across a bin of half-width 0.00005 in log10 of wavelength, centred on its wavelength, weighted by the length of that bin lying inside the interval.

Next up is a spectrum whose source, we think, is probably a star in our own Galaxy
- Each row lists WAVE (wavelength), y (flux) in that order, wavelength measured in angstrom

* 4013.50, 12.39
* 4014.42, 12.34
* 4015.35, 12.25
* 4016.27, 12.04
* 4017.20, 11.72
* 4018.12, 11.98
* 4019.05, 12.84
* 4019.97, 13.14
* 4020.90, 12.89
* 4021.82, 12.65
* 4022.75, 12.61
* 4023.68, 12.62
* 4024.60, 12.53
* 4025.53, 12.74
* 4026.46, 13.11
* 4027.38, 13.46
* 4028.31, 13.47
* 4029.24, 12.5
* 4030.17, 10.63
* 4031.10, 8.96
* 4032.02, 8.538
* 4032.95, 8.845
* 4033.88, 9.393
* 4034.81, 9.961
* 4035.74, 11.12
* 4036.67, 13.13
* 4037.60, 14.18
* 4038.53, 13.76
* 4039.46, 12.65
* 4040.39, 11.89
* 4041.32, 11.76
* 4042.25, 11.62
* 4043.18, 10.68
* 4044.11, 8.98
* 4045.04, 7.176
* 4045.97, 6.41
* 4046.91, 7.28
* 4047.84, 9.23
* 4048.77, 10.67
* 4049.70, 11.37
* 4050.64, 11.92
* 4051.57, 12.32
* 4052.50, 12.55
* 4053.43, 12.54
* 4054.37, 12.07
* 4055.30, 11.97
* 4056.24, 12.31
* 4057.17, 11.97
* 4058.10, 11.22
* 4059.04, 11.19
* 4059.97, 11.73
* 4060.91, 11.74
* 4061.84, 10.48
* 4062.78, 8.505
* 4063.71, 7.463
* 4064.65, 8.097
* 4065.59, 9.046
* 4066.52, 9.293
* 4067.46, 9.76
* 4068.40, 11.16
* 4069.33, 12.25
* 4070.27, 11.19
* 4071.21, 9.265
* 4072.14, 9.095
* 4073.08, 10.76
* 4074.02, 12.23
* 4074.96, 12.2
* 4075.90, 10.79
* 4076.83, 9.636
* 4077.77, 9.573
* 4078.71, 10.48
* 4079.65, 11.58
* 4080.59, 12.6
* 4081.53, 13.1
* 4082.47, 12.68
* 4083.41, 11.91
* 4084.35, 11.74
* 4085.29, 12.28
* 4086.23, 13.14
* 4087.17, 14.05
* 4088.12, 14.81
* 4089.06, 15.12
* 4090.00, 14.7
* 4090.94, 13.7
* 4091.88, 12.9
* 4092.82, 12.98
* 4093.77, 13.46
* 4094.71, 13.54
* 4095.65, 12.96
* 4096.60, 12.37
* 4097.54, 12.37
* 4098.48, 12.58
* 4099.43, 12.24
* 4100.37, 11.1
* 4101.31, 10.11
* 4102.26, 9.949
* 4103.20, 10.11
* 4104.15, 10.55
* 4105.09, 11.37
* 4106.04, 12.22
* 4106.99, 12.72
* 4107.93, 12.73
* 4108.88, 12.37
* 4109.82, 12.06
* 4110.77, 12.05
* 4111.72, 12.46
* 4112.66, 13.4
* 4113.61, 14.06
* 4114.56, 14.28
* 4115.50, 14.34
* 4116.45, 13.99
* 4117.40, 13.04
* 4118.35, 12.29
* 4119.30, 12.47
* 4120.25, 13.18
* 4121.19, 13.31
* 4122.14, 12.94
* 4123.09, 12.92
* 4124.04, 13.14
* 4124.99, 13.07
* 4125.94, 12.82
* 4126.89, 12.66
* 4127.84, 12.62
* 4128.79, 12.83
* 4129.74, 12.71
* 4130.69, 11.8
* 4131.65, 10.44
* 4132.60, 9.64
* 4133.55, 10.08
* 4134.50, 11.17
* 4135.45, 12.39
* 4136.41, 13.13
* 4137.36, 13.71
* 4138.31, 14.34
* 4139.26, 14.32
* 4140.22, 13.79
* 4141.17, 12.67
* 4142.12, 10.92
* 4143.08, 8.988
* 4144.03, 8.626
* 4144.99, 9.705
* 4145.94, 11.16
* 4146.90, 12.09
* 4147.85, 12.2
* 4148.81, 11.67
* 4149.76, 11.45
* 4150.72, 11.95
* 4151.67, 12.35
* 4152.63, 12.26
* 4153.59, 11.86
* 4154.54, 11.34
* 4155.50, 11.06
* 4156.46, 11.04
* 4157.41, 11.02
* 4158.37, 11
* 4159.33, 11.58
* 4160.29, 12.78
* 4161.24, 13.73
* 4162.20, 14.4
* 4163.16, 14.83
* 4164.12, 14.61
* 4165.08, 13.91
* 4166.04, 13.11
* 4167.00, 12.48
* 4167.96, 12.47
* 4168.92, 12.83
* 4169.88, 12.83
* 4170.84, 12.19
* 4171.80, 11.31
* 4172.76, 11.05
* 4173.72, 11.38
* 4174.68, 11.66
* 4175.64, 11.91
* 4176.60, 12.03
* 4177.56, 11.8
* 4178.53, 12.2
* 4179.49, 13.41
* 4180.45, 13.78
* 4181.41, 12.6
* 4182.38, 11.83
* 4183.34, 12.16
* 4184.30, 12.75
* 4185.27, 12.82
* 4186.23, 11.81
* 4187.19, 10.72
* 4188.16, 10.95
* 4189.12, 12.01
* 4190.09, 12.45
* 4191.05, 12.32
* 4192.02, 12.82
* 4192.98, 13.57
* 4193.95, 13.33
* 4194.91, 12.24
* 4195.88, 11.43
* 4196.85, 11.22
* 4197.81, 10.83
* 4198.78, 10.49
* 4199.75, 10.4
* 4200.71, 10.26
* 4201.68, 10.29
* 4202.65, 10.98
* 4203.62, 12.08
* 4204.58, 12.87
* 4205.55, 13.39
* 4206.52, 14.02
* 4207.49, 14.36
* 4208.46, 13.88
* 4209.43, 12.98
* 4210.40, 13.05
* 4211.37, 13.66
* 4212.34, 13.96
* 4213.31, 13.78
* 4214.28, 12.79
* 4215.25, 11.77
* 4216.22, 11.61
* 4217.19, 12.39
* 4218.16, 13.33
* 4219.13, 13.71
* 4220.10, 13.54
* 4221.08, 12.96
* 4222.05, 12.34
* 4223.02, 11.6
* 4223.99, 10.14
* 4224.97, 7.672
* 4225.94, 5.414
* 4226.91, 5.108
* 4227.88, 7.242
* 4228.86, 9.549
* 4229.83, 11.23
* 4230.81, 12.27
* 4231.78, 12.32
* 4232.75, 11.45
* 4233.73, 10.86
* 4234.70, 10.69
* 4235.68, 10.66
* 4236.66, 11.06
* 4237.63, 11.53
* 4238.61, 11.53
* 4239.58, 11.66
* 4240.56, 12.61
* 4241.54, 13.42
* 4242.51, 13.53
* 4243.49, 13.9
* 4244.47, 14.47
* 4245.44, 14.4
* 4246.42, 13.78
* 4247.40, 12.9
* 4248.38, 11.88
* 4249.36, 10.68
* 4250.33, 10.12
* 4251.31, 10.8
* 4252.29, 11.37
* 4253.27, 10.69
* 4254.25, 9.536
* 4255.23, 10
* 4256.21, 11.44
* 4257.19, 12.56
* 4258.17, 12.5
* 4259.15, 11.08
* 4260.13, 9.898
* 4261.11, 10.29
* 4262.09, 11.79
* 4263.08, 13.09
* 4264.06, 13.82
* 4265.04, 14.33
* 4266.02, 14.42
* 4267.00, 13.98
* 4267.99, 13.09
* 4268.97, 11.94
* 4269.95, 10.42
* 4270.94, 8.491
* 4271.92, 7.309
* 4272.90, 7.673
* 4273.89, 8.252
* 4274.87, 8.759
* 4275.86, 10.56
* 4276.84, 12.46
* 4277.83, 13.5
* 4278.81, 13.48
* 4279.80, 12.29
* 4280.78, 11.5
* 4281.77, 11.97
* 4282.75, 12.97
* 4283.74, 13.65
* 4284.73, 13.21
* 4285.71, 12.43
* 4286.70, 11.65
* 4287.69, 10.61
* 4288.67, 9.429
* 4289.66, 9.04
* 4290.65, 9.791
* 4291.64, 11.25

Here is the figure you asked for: -0.60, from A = 1.73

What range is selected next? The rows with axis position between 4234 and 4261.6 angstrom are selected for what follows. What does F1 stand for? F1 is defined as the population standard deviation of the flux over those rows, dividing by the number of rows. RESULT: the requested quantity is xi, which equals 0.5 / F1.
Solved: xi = 0.36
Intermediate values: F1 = 1.4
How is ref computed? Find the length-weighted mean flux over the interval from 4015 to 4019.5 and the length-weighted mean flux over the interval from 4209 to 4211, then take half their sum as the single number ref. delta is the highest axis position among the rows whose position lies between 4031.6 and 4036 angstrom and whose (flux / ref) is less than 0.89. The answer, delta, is 4035.74 angstrom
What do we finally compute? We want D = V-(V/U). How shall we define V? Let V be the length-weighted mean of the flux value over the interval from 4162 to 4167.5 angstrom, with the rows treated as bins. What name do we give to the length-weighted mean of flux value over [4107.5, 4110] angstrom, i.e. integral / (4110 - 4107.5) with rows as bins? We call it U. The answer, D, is 12.7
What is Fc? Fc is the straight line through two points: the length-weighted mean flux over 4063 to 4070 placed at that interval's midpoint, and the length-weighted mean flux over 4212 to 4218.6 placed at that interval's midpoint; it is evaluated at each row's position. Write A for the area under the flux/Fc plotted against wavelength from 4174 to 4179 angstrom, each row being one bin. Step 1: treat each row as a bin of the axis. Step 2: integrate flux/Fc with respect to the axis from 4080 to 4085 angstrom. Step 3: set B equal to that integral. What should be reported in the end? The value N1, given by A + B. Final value 11.2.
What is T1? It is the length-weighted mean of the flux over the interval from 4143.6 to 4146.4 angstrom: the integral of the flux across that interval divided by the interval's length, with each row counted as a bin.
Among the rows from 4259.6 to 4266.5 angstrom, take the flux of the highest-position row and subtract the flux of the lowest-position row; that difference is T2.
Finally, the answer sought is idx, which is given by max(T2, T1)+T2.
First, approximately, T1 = 10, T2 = 5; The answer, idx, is 14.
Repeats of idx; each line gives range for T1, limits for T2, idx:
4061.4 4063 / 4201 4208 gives 14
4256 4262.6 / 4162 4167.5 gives 9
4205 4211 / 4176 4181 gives 15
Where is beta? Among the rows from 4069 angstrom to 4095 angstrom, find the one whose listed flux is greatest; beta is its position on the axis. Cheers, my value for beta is 4089.06 angstrom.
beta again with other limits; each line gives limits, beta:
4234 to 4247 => 4244.47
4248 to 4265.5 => 4265.04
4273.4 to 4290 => 4283.74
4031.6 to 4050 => 4037.60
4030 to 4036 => 4035.74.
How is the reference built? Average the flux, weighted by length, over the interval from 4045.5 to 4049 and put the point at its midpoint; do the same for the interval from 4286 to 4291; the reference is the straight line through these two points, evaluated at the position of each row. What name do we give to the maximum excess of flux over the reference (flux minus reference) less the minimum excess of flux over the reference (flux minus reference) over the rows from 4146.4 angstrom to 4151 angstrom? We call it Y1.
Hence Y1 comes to 0.77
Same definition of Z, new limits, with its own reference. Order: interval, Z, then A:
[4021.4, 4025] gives -0.12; 1.12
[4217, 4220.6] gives -0.55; 1.66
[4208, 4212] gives -0.68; 1.87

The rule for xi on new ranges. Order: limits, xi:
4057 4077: 0.36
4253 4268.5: 0.31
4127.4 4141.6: 0.35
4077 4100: 0.40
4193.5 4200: 0.51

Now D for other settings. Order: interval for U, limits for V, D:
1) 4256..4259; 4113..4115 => 12.9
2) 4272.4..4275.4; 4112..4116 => 12.3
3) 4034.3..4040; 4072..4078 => 9.9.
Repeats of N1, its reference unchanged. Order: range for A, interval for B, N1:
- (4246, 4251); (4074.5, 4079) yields 9.2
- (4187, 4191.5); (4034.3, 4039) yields 10.8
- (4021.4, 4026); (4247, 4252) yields 10.9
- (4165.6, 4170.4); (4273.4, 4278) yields 8.6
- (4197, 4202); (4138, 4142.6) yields 9.6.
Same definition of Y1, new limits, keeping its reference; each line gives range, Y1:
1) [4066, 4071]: 2.93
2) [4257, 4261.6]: 2.69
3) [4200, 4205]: 2.58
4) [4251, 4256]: 1.85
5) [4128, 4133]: 3.22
